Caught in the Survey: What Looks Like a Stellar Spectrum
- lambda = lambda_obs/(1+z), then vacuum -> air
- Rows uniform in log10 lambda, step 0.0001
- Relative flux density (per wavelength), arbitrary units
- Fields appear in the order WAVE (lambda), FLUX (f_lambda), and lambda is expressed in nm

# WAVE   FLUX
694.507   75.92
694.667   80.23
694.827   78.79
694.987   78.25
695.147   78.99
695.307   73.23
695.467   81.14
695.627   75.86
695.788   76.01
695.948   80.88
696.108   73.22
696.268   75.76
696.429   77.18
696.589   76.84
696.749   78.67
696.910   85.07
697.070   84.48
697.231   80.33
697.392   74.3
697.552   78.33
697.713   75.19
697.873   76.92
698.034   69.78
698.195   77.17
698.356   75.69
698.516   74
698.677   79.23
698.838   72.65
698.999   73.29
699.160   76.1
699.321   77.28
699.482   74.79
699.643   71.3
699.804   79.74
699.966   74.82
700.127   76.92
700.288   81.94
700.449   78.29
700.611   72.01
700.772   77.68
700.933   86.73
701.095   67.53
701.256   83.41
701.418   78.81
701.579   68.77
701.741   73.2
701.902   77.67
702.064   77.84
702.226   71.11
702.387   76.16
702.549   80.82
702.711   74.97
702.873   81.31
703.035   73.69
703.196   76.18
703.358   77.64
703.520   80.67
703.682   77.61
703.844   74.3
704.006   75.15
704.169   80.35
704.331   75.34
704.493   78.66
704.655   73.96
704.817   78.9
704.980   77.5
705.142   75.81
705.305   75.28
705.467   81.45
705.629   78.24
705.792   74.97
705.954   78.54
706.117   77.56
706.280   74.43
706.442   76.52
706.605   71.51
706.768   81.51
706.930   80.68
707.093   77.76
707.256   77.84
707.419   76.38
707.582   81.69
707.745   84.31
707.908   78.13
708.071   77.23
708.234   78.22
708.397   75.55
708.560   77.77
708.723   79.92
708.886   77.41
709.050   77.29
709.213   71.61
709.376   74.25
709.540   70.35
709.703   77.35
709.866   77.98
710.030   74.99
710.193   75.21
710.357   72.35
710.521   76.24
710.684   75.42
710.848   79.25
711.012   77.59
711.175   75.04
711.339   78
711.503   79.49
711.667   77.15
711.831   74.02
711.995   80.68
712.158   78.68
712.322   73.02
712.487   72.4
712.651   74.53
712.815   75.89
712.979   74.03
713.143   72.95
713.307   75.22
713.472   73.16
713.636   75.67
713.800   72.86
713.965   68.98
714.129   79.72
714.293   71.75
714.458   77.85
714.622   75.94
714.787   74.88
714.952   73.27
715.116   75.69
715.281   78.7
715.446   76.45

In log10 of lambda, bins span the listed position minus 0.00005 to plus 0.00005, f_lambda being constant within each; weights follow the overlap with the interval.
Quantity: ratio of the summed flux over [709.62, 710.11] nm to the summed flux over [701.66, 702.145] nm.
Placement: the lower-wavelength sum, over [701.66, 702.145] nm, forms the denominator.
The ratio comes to 1.01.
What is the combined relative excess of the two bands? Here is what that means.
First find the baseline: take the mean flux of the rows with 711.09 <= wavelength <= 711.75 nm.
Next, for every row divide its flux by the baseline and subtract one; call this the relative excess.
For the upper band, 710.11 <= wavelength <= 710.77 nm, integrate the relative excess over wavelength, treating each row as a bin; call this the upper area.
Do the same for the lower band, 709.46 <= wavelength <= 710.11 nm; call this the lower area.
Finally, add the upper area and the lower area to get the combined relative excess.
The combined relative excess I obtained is -0.041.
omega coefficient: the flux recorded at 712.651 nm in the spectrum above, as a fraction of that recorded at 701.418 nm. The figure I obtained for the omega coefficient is 0.95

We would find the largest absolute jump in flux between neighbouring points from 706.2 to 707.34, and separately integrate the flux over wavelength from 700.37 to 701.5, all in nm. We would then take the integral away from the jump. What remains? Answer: -78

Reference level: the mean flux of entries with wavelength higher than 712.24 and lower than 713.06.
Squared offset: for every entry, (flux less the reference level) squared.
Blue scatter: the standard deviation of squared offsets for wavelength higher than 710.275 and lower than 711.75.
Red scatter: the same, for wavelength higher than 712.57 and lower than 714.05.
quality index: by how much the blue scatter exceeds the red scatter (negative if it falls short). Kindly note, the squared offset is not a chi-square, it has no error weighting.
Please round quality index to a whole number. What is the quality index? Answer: 3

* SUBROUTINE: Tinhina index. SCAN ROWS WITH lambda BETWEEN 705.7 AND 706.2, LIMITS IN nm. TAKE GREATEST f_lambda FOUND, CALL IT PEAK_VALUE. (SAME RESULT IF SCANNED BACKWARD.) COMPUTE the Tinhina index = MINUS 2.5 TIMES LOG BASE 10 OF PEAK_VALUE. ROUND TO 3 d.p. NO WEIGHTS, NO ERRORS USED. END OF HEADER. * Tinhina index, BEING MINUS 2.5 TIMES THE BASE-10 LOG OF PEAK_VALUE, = -4.738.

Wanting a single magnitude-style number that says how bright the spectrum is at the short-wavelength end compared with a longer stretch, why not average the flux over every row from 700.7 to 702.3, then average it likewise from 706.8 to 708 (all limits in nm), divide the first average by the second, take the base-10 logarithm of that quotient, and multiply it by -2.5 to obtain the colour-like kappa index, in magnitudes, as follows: 0.046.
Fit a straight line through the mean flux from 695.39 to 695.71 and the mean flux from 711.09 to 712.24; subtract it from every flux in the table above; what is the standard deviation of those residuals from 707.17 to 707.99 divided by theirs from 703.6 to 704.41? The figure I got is 1.33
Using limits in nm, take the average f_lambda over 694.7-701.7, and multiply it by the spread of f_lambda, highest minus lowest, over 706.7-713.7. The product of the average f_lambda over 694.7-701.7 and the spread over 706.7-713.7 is 1074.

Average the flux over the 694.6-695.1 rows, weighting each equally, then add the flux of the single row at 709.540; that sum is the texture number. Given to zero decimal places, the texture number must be 149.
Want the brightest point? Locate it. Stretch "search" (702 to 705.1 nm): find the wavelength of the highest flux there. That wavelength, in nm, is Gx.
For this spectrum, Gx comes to 702.873 nm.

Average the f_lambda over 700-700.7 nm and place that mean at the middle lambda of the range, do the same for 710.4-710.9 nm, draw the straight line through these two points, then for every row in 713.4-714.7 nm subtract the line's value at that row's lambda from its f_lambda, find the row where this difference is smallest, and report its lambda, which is 713.965 nm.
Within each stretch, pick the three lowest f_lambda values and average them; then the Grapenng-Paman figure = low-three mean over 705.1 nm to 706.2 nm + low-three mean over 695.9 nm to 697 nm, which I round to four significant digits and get 150.6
